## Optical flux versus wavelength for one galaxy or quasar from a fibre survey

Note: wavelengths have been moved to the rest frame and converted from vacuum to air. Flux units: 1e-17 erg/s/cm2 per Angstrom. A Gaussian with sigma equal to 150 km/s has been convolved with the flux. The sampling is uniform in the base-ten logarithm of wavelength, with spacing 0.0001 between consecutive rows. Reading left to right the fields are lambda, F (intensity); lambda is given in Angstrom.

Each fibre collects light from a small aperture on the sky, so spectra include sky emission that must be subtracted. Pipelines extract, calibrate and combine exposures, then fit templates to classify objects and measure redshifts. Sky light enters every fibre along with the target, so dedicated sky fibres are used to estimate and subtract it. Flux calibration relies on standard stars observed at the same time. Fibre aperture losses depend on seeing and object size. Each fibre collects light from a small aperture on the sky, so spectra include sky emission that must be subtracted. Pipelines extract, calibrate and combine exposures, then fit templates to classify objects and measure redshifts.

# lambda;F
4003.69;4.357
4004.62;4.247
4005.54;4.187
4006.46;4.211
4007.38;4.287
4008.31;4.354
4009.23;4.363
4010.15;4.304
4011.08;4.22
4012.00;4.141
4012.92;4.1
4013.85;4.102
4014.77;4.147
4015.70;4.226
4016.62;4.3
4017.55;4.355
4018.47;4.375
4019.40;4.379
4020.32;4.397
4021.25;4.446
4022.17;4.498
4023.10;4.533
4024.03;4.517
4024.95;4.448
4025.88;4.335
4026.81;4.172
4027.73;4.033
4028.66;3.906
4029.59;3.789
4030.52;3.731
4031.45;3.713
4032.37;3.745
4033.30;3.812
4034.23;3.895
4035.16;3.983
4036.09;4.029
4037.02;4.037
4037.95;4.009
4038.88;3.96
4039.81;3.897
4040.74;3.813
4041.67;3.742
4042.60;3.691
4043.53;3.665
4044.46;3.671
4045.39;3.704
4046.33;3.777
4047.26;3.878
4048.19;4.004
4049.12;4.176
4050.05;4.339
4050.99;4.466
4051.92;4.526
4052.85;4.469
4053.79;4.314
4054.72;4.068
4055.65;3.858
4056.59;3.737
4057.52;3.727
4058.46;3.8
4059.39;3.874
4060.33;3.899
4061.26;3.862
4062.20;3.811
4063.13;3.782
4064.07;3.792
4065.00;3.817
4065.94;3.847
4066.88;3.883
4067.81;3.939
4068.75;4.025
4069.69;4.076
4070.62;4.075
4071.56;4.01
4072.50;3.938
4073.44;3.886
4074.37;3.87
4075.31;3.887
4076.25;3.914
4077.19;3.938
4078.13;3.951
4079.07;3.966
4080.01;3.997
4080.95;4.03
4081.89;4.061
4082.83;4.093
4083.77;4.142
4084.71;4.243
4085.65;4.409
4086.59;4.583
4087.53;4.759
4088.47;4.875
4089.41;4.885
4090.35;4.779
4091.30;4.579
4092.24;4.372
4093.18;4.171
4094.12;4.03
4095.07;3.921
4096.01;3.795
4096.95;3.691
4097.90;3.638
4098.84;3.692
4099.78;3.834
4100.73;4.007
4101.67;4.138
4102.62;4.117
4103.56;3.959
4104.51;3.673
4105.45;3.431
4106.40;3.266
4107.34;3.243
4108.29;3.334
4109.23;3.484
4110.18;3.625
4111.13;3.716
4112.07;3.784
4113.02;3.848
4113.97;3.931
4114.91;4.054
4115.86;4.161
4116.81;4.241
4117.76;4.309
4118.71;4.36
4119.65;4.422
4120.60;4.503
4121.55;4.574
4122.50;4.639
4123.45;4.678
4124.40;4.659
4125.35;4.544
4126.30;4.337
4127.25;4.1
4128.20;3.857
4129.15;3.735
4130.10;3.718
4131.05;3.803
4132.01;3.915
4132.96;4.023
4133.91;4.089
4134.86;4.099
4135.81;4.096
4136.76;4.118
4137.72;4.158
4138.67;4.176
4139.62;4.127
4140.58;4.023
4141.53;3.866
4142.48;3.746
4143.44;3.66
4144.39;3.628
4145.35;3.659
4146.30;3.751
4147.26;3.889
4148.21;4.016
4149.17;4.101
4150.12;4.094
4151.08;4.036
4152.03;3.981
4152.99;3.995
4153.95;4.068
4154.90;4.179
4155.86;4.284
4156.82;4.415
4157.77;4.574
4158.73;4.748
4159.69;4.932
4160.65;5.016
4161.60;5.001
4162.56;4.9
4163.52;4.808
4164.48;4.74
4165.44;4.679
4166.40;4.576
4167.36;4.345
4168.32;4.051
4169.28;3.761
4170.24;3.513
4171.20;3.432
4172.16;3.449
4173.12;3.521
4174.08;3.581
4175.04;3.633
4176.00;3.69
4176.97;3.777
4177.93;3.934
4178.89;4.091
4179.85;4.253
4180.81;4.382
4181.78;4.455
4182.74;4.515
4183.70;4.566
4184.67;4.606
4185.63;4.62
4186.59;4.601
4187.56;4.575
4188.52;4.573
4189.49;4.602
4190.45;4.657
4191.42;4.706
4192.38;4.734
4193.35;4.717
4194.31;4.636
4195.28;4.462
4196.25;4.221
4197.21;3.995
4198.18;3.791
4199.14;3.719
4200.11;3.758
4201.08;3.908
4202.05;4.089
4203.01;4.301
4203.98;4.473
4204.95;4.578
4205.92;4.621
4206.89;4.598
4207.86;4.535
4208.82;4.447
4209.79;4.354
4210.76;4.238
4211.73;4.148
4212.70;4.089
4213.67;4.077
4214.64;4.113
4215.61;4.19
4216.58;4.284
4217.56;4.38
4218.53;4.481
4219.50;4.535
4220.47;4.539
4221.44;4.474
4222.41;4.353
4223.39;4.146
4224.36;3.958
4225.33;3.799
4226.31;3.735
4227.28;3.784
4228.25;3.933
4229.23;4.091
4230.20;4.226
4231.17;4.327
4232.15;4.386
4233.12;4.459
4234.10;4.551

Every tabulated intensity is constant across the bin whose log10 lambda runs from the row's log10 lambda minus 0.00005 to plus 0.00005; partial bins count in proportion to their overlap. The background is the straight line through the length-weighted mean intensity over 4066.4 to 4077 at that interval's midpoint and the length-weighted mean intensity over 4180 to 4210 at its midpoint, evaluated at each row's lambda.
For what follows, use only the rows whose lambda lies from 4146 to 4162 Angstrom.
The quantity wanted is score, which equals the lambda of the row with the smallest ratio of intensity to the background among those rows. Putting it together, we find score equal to 4146.30 Angstrom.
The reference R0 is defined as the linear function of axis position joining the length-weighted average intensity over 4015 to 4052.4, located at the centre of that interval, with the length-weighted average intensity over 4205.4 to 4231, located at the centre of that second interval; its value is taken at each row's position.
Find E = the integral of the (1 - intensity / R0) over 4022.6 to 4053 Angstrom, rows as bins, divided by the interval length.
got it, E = 0.02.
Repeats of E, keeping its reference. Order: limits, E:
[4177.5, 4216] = -0.03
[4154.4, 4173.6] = -0.04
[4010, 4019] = -0.04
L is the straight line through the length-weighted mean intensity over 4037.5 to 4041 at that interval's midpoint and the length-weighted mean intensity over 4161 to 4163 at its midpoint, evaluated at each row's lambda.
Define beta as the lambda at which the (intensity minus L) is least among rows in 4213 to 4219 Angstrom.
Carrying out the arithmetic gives 4213.67 Angstrom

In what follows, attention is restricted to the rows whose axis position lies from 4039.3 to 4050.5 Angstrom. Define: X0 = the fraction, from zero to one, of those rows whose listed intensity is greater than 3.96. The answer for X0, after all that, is 0.25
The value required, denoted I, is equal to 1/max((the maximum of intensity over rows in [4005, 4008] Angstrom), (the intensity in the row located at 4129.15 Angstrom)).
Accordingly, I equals 0.233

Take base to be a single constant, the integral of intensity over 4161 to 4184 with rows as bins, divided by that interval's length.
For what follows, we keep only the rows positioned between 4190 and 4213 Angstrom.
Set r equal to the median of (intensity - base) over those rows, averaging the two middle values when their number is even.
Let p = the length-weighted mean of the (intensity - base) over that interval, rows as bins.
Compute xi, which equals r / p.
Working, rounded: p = 0.17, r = 0.2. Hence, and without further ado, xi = 1.44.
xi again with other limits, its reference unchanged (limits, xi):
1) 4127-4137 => 0.65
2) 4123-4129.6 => 1.54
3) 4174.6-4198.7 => 1.83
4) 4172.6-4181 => 1.26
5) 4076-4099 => -2.68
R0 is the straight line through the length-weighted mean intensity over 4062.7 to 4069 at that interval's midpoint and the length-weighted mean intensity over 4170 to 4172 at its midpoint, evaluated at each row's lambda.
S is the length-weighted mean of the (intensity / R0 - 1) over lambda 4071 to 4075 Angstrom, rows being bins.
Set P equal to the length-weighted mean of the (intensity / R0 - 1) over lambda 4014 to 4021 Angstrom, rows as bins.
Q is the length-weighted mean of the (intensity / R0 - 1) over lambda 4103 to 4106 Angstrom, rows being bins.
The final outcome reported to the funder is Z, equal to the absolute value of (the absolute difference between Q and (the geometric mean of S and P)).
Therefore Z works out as 0.05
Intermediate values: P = 0.06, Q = -0.01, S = 0.02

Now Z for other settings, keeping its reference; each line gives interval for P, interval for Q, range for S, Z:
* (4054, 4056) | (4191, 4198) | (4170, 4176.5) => 0.29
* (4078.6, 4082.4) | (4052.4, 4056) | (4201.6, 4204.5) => 0.05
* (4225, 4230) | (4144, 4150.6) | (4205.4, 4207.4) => 0.18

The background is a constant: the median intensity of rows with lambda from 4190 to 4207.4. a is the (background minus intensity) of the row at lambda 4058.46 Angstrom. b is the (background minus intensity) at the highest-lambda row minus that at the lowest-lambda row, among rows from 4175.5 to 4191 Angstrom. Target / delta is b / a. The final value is -1.4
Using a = 0.7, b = -1.0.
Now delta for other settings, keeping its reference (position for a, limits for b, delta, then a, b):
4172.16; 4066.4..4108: 0.6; 1.0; 0.6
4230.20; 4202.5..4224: 0.6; 0.2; 0.2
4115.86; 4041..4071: -1.1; 0.3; -0.3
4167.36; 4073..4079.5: -0.7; 0.1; -0.1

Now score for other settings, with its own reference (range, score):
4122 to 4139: 4130.10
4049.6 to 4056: 4055.65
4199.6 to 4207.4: 4200.11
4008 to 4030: 4029.59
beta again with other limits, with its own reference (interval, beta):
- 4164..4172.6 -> 4171.20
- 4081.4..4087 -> 4081.89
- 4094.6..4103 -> 4097.90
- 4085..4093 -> 4092.24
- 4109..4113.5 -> 4109.23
